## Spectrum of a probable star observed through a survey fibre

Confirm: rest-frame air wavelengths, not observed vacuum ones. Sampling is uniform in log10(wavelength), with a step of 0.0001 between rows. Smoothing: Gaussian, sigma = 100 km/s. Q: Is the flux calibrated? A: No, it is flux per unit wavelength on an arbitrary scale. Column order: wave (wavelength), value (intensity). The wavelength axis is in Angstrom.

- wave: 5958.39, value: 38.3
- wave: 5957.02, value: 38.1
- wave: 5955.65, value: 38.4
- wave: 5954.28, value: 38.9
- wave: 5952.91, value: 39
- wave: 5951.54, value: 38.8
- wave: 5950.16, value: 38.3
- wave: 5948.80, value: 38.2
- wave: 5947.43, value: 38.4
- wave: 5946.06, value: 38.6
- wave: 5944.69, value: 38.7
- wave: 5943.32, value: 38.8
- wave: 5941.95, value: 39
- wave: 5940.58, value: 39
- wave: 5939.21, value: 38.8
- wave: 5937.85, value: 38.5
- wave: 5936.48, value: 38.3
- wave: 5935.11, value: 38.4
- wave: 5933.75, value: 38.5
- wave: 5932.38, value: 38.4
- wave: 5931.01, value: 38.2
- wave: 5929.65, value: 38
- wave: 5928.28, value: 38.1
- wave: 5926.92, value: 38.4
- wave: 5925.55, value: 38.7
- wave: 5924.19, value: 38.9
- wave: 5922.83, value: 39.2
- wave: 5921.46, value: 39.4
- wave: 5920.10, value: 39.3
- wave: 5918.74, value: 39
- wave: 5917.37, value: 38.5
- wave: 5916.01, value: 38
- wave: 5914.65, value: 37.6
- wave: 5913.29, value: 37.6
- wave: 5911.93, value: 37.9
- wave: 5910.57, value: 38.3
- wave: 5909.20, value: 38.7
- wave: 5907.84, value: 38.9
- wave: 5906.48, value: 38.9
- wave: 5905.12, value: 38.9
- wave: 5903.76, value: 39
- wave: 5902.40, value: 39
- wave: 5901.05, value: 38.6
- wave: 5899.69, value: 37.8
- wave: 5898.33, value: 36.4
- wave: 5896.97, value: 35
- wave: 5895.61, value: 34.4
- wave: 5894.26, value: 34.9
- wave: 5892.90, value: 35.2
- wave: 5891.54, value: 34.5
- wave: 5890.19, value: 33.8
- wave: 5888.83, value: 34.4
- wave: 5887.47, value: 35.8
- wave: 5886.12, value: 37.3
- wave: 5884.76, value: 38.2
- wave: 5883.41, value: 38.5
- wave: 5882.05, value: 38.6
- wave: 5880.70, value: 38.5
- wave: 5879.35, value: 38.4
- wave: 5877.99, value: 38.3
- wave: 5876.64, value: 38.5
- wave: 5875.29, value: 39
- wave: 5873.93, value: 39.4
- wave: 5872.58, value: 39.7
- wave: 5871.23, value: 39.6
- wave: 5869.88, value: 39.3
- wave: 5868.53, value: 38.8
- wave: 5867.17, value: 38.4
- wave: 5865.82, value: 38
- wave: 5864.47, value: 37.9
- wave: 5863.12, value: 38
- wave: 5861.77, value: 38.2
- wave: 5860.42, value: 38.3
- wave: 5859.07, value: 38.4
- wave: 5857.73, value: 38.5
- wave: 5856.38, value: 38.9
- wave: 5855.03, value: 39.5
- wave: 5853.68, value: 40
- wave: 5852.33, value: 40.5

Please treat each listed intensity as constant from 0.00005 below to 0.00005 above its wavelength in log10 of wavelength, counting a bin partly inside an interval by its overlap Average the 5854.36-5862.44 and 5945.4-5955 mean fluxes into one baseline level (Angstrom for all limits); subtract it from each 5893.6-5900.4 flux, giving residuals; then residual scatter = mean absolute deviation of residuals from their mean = 1.12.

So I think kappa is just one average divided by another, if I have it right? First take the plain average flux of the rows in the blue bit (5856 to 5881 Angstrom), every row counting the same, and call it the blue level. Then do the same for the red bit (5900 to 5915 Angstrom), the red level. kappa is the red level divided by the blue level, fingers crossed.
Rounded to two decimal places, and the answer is 1.00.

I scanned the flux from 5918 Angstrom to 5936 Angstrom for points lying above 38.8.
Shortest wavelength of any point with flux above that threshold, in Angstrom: 5918.74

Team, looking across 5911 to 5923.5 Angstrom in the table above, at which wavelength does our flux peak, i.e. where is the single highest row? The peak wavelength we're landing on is 5921.46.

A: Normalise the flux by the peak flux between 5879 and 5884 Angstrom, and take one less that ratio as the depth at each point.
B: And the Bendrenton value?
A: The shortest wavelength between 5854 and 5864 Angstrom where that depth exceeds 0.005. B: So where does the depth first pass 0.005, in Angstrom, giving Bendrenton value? 5859.07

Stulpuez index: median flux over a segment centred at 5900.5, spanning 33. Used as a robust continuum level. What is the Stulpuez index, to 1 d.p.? 37.7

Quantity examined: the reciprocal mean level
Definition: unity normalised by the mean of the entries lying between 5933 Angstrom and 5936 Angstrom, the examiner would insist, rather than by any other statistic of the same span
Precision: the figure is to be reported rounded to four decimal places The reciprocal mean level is 0.0260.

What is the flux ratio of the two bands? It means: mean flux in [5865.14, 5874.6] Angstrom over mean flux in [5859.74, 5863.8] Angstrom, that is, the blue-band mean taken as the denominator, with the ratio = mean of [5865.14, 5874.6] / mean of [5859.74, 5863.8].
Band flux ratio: 1.02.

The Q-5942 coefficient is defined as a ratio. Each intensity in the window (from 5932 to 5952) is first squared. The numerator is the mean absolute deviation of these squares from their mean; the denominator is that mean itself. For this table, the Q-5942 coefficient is 0.01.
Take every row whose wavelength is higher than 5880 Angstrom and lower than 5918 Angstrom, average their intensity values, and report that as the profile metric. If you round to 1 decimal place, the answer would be 37.3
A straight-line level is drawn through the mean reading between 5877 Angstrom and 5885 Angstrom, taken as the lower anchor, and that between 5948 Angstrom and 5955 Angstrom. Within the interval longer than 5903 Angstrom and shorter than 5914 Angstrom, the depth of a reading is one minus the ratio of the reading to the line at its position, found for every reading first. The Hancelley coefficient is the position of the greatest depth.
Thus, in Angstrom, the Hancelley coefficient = 5913.29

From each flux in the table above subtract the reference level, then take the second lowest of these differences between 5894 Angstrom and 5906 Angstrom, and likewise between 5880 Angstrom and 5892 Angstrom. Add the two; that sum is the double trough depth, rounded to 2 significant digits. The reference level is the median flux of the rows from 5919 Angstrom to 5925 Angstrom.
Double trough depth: -9.2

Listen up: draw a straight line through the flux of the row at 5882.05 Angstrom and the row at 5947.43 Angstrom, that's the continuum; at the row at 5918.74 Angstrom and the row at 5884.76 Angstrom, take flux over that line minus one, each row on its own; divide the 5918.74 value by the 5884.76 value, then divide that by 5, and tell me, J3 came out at -0.26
